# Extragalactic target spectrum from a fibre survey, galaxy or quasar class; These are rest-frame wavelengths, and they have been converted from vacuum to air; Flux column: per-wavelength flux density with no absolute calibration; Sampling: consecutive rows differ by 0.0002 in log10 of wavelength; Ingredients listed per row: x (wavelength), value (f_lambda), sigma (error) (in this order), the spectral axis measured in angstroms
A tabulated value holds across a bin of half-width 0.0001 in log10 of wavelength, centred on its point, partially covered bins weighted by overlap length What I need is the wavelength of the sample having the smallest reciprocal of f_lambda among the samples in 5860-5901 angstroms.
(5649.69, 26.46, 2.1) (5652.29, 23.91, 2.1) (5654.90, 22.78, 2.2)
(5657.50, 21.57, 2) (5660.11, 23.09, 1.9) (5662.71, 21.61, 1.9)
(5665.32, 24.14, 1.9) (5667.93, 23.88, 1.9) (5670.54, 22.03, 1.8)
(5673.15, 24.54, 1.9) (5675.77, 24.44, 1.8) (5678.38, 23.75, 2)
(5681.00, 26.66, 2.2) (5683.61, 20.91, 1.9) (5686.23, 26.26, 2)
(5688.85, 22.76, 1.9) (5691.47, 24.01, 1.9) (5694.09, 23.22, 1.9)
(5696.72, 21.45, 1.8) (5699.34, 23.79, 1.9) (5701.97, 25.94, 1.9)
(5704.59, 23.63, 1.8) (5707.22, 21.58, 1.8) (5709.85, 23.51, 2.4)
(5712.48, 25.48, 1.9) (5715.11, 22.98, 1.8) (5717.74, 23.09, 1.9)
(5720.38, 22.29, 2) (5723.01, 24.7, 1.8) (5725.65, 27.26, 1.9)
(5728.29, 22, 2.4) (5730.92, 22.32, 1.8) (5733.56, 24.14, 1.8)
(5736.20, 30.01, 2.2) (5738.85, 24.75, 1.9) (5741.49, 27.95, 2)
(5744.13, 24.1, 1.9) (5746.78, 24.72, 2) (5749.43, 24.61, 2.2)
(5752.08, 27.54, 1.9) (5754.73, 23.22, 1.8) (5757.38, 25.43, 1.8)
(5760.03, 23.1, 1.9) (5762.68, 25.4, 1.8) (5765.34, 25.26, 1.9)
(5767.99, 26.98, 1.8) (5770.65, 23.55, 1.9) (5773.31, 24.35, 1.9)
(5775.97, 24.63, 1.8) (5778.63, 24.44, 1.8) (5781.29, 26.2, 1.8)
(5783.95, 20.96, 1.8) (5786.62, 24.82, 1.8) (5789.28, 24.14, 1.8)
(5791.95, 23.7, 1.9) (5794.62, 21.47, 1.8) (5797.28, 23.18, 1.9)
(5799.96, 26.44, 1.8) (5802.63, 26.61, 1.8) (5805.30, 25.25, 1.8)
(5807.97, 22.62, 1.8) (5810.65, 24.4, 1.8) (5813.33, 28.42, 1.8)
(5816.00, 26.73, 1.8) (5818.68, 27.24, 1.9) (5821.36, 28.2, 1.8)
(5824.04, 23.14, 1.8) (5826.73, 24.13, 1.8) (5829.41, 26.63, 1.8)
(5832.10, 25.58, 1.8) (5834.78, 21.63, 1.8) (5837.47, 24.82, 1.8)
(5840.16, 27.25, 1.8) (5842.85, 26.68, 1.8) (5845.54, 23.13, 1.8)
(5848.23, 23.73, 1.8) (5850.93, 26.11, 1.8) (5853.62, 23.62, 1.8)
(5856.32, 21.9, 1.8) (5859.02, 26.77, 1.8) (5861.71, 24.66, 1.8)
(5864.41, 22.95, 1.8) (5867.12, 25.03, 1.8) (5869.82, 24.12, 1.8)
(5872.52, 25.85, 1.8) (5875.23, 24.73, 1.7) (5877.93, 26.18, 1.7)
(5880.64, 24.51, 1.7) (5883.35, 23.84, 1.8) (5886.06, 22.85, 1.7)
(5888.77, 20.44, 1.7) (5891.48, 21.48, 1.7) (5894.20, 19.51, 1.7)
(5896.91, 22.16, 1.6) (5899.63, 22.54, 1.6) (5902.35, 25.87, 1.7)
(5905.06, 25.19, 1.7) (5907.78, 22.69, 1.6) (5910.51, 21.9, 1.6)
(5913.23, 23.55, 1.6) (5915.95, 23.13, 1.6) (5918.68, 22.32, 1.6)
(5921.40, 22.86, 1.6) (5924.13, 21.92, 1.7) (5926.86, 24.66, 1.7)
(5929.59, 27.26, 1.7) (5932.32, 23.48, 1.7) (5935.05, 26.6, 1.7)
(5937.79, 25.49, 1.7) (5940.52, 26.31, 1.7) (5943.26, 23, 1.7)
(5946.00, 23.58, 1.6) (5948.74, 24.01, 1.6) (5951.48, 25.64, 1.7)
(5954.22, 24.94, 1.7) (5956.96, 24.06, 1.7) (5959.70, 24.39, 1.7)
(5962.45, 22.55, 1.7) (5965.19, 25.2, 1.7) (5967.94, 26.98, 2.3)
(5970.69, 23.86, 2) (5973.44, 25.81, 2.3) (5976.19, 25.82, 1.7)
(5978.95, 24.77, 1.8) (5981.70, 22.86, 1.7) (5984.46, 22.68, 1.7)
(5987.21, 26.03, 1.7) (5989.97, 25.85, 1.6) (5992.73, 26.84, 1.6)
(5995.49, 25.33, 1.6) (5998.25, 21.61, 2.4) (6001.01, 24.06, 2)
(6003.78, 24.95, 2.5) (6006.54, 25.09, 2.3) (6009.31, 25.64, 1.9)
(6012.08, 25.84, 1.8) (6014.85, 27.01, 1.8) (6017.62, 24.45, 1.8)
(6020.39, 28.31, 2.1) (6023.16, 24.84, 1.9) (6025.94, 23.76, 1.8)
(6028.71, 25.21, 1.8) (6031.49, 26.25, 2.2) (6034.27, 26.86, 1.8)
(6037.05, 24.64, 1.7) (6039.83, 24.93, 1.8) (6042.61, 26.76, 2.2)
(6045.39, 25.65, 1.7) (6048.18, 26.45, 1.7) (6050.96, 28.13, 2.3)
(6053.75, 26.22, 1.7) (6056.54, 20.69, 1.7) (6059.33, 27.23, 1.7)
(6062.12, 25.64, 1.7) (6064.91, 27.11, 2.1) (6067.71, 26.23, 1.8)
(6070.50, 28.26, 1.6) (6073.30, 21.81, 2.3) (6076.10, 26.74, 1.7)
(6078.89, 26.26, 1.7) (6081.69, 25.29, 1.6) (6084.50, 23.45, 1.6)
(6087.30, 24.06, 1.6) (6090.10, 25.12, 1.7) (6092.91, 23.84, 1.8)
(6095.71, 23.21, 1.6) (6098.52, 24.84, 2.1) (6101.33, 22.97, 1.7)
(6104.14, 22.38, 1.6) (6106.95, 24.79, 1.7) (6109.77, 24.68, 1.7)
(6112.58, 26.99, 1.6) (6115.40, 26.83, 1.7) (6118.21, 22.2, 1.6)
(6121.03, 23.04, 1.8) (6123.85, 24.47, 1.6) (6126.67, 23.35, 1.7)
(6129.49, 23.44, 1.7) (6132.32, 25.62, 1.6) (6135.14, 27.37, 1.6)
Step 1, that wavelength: 5877.93 angstroms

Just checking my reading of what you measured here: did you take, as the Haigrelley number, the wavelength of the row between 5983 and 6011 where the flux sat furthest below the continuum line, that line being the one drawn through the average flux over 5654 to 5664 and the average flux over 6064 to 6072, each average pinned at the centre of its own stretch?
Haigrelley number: 5998.25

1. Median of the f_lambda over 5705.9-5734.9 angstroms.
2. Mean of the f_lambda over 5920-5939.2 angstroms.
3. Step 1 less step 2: -1.5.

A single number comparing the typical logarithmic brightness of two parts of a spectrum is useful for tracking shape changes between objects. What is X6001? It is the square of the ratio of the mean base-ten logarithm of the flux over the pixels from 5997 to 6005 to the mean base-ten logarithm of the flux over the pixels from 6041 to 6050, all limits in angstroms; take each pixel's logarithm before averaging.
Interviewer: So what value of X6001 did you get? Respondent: 0.93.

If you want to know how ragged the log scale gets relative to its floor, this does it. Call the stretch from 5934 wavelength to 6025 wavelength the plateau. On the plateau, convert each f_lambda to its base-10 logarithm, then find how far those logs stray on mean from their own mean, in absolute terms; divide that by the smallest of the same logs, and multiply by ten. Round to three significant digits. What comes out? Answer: 0.152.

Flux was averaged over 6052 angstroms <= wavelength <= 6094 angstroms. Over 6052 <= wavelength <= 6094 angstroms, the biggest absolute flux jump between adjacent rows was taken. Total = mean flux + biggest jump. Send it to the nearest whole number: 32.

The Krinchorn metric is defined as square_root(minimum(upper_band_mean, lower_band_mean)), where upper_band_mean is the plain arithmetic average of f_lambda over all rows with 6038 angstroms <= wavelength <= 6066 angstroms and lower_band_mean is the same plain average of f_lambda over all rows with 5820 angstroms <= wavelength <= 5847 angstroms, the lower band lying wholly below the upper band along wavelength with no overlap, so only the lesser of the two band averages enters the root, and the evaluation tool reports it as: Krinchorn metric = 5.01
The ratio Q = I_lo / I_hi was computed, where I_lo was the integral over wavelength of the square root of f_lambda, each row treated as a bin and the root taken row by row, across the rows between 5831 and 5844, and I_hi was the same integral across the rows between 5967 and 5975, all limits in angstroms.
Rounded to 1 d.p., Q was 1.6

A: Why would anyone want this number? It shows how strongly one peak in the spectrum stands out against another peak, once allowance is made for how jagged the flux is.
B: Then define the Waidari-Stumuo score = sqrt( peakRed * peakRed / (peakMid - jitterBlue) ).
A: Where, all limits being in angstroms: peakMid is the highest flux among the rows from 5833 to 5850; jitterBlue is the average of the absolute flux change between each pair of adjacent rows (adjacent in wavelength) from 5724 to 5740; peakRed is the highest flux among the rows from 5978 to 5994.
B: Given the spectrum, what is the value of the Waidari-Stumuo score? 5.53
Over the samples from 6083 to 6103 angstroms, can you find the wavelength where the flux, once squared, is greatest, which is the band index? 6090.10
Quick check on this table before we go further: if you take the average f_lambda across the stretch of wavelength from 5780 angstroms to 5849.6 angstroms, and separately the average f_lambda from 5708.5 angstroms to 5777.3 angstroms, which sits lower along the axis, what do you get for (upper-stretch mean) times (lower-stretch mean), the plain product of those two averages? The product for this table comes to 616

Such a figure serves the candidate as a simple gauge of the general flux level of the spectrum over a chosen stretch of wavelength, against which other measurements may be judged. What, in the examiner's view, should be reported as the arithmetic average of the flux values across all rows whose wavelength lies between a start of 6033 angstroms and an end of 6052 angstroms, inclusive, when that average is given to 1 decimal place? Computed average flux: 26.2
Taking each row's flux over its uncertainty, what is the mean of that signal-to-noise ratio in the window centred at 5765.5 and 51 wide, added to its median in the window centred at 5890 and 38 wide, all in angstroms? 27.4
